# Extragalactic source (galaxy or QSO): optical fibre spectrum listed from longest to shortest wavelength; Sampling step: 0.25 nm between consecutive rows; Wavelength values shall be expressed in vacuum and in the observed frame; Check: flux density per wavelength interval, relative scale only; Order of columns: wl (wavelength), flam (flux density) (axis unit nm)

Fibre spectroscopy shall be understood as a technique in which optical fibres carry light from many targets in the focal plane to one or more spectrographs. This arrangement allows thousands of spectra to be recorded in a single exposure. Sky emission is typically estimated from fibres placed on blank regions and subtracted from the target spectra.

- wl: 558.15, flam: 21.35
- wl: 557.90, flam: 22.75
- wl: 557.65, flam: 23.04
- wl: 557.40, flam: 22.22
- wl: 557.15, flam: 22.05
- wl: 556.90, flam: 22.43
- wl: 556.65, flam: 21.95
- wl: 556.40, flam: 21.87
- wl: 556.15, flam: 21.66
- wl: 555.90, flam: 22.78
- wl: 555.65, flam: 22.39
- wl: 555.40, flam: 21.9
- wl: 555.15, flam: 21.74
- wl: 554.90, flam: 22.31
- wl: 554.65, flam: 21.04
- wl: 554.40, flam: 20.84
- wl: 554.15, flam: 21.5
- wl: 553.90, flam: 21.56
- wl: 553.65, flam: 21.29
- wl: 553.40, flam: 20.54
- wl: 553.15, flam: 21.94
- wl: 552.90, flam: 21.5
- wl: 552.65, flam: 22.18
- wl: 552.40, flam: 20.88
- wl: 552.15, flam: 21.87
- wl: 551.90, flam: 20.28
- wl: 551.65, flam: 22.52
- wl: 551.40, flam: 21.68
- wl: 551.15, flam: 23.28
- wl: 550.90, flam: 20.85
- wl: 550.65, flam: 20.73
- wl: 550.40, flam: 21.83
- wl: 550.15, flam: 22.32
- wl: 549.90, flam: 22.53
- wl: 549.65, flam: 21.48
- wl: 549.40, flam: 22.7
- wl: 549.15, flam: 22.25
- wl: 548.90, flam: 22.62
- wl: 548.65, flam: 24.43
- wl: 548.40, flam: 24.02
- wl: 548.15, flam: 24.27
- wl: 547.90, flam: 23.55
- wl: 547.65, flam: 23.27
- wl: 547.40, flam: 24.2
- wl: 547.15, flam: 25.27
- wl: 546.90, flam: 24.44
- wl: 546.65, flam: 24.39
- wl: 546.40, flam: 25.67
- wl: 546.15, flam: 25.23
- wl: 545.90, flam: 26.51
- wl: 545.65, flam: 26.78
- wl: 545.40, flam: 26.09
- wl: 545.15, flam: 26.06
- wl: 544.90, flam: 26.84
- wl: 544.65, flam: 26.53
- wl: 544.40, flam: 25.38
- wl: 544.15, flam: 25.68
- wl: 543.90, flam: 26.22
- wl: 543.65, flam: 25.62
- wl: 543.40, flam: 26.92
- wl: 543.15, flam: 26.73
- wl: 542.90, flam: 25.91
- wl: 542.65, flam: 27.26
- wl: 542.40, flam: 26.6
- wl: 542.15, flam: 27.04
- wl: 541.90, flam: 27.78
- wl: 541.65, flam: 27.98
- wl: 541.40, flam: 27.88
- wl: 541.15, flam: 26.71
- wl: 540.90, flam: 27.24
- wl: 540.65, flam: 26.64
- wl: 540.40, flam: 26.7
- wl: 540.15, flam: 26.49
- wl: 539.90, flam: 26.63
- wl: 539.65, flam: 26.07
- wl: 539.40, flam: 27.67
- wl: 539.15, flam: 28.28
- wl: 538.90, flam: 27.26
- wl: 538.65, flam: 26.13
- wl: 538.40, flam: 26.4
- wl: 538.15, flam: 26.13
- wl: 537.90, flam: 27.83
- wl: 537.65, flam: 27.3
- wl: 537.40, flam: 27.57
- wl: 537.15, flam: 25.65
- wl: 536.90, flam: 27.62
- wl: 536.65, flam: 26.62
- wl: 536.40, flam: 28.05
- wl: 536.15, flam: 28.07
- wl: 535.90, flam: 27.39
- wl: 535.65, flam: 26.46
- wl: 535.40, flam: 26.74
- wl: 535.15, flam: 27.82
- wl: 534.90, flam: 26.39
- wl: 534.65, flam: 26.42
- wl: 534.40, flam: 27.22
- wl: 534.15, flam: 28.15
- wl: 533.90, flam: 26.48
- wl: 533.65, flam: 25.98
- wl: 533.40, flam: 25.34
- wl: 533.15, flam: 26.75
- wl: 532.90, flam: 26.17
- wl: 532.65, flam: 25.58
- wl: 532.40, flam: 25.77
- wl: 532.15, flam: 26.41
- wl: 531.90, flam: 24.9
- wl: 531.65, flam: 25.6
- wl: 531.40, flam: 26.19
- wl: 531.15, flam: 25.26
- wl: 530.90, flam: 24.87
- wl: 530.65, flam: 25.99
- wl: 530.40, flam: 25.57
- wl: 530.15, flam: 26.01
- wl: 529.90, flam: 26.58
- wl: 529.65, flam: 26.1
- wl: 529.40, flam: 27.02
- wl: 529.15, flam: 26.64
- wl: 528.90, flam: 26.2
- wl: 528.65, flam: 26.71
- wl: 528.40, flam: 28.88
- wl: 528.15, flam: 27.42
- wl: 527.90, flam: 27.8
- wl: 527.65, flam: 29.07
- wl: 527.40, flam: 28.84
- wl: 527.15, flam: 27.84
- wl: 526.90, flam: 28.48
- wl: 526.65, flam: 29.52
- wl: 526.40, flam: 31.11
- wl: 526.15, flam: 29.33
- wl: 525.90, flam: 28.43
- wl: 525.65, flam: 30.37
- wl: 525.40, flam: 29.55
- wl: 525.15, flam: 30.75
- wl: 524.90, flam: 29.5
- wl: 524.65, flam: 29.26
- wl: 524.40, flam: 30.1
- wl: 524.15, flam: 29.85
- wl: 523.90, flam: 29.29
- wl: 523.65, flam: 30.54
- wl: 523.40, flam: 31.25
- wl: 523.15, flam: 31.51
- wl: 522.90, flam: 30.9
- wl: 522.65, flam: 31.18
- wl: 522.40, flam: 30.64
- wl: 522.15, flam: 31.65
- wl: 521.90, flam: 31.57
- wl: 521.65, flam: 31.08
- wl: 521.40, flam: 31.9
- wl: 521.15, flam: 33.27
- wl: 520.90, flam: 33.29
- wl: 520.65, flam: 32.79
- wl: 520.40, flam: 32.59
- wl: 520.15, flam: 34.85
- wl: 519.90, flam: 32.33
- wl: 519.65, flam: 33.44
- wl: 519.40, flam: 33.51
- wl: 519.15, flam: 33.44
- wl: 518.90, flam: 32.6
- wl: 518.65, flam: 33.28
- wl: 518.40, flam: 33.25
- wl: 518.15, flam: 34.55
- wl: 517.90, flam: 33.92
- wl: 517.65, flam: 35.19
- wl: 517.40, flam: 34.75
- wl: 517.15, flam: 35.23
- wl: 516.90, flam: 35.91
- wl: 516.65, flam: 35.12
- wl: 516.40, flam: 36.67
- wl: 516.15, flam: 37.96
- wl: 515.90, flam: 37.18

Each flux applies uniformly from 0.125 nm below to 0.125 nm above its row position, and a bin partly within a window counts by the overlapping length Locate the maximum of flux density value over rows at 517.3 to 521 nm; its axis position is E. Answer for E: 517.65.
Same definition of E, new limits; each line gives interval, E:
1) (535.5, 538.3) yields 536.15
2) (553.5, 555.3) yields 554.90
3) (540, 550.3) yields 541.65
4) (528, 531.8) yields 528.40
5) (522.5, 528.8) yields 523.15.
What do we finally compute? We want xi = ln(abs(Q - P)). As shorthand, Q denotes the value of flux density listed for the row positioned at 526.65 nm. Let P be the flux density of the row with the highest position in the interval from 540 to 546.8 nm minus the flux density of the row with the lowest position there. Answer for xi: 3.45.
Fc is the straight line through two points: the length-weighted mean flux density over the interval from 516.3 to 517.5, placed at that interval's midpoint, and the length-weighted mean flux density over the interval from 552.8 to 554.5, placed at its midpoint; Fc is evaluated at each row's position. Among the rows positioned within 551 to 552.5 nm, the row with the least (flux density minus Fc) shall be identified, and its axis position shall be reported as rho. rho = 551.90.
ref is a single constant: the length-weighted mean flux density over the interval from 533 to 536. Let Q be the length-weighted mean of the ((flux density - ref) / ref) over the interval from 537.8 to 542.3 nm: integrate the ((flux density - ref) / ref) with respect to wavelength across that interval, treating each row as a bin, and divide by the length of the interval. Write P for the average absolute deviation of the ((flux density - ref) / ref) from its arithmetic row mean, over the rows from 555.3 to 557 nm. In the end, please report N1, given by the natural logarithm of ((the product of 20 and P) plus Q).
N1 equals -1.3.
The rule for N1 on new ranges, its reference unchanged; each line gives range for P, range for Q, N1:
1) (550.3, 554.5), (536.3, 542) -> -0.8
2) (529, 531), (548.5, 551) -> -1.6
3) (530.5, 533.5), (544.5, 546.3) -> -1.1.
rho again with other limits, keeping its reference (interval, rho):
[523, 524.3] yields 523.90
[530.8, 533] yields 530.90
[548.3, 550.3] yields 549.65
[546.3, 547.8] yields 547.65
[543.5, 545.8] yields 543.65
